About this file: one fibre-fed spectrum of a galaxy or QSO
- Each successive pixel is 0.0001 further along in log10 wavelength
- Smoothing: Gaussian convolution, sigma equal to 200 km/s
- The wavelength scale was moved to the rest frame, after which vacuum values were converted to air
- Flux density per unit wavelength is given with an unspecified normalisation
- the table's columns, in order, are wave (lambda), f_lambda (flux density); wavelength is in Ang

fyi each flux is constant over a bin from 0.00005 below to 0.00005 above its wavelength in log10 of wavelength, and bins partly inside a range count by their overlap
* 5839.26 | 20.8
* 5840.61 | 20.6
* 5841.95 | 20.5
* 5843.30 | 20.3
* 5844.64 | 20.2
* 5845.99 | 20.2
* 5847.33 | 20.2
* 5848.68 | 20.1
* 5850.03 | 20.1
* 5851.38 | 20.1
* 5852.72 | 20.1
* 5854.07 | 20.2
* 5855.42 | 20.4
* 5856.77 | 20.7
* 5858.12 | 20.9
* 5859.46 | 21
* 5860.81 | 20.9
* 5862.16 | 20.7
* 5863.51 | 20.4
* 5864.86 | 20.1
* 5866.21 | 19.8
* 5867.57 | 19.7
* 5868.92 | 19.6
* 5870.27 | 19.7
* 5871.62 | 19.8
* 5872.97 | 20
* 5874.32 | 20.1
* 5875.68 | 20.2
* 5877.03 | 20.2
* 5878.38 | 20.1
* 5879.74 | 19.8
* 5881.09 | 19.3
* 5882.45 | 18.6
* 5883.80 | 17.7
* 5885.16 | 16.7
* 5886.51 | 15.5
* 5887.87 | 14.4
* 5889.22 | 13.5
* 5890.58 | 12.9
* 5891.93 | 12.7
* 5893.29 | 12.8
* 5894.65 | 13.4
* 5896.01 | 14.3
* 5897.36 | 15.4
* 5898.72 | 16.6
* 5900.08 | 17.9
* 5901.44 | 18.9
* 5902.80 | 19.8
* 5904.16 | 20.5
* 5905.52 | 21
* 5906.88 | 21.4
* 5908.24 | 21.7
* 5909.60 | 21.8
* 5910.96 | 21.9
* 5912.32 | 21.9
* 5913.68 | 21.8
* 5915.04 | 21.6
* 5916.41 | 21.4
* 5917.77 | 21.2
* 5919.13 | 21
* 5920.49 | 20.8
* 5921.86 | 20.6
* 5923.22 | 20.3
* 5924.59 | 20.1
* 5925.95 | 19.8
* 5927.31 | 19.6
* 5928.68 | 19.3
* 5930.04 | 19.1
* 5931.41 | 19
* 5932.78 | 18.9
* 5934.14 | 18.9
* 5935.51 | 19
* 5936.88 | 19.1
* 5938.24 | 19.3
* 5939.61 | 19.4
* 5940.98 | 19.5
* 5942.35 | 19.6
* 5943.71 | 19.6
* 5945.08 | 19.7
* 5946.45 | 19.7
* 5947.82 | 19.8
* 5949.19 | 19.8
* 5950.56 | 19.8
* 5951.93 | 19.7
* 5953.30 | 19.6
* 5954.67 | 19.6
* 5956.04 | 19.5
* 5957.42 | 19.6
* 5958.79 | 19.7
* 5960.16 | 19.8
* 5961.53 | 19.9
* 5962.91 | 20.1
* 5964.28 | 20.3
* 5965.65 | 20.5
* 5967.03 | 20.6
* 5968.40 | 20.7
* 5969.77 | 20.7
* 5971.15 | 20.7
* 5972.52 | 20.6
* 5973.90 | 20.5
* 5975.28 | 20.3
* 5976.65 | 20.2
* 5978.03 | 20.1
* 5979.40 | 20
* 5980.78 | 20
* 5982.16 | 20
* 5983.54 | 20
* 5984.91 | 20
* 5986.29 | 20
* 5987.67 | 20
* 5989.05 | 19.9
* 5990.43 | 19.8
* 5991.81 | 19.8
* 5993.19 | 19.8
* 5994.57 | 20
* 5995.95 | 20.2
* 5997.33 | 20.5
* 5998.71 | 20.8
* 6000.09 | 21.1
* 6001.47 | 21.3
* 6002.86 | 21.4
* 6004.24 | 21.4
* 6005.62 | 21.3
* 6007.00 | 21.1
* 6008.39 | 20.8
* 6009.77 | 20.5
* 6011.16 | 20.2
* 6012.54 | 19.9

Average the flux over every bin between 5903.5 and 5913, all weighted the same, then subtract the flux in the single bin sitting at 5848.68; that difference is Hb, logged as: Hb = 1.4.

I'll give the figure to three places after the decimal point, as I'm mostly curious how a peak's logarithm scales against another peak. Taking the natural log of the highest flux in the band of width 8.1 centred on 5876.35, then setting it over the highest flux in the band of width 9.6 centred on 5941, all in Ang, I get 0.153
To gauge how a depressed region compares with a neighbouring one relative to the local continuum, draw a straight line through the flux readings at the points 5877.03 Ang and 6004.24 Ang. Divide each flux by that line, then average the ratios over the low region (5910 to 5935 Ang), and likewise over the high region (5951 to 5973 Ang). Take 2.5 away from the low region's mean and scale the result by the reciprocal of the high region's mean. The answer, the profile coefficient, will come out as -1.579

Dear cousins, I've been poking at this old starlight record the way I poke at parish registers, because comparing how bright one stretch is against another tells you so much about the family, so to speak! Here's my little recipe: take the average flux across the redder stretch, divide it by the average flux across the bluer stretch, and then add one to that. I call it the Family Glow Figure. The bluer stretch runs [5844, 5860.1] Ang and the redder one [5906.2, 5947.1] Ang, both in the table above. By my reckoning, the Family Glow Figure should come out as 1.99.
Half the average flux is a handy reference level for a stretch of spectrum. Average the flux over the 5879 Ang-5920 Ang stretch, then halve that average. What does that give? 9.1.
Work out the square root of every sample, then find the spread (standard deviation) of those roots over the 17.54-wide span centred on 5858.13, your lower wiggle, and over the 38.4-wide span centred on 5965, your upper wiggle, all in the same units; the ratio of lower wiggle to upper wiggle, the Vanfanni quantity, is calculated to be 1.0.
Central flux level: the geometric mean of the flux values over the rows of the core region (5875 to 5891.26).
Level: 17.2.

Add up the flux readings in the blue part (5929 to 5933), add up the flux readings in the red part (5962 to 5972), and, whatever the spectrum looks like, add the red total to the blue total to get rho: 201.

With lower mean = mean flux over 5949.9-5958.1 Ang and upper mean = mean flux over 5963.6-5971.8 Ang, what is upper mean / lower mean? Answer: 1.05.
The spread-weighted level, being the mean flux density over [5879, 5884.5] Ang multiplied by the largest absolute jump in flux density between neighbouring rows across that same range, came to 17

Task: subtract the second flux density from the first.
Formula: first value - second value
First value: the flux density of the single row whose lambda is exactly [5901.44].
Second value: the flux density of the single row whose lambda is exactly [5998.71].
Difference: -1.9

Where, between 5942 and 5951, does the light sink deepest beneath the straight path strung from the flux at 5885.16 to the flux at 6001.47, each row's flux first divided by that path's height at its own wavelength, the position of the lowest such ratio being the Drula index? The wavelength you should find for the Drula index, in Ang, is 5950.56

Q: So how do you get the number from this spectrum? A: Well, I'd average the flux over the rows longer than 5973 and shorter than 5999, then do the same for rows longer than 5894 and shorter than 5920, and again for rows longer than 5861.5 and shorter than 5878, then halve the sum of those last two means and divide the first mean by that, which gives 1.01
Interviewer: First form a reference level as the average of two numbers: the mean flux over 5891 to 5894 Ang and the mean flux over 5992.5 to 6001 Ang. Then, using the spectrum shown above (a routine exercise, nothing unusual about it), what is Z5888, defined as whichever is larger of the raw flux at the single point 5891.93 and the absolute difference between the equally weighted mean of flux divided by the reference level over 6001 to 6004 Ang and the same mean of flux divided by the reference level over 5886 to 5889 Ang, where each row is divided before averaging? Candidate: 12.7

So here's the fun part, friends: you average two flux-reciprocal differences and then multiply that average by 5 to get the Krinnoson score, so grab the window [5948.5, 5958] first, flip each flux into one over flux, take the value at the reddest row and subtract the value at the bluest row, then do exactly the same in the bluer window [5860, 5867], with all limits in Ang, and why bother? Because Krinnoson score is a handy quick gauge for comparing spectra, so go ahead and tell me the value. 0.0079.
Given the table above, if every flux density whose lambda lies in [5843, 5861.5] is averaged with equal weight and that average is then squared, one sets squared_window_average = 416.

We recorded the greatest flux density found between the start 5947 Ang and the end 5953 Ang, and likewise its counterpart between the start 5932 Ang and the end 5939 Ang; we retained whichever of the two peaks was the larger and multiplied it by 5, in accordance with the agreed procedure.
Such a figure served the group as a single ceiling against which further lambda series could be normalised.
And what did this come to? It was 99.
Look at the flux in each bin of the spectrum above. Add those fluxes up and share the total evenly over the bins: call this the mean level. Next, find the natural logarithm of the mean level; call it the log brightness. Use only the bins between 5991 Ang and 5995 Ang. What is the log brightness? 2.99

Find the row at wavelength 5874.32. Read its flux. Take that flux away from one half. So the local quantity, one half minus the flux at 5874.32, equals -19.6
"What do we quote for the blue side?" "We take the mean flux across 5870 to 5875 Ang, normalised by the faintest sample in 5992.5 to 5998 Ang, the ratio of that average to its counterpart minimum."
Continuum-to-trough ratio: 1.01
